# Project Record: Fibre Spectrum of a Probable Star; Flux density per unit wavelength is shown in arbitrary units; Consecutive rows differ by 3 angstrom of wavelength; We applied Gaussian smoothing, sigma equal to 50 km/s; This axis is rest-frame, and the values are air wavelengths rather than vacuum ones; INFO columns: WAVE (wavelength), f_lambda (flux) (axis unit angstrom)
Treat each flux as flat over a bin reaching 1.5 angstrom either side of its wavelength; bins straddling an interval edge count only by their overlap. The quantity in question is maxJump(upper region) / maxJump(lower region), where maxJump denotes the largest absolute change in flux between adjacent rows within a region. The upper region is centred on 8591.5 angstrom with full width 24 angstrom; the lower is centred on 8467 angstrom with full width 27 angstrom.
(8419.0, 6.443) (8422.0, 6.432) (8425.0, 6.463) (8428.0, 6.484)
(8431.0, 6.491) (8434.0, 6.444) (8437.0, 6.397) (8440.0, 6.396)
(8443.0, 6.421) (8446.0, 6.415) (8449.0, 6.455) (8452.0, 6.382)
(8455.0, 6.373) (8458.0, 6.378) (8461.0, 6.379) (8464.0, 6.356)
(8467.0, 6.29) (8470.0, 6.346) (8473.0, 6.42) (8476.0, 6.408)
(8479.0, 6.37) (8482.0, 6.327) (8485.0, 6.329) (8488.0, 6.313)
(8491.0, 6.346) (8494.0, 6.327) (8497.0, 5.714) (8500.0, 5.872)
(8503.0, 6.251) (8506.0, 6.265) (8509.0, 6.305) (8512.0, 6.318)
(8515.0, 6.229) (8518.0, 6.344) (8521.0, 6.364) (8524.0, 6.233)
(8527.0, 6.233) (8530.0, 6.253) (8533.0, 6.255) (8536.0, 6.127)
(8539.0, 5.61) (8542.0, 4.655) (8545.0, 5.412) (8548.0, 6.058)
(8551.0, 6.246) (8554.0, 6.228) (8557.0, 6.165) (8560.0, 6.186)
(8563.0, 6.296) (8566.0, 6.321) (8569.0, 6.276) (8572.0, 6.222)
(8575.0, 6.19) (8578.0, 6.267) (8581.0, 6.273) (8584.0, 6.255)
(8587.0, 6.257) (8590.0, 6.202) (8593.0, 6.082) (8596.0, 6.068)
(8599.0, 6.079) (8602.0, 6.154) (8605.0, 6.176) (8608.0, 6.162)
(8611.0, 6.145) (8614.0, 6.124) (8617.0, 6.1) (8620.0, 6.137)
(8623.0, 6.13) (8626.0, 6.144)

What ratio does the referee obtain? 1.6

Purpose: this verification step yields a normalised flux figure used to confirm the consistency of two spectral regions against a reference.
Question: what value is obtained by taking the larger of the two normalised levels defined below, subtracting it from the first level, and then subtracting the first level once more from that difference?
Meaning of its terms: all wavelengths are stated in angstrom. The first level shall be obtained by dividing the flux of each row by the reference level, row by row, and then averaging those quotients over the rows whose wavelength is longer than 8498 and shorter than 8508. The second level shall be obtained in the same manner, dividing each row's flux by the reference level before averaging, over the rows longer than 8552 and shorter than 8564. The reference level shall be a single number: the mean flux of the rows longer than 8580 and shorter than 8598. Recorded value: -1.005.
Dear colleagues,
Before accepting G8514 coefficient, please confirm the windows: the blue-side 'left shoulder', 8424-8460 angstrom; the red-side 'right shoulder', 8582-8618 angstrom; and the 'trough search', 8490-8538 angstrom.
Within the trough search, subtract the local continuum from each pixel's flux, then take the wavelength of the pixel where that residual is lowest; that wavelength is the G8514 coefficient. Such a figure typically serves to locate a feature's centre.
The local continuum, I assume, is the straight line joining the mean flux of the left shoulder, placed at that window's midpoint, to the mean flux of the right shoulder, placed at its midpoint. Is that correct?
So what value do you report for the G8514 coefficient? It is 8497.0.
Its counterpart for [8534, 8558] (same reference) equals 8542.0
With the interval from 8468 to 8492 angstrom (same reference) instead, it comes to 8488.0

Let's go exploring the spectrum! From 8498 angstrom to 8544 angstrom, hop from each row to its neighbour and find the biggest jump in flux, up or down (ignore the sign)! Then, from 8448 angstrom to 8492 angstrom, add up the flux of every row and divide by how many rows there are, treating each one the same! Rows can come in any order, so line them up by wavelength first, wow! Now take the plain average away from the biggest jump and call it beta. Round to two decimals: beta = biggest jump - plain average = -5.41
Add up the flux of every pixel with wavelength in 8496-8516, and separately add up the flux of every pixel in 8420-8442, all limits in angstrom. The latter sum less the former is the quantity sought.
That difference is 2.2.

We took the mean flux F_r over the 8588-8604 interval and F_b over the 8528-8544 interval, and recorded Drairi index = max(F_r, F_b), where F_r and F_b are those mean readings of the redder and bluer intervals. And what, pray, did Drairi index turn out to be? 6.12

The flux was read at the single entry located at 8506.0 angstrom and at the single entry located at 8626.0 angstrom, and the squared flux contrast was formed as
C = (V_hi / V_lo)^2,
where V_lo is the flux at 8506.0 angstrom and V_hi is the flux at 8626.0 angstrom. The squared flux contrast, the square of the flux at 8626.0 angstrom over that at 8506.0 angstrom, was 0.962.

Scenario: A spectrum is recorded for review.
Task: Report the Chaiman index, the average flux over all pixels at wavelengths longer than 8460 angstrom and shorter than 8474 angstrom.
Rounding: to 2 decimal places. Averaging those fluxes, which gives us 6.36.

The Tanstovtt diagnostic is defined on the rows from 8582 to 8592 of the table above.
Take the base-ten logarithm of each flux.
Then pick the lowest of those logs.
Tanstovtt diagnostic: 0.793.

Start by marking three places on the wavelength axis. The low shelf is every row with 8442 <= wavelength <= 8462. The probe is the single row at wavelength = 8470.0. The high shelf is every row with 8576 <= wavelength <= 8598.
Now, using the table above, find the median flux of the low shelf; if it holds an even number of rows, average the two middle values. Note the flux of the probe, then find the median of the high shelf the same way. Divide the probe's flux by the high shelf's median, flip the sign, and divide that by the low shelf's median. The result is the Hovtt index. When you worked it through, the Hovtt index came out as -0.1590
